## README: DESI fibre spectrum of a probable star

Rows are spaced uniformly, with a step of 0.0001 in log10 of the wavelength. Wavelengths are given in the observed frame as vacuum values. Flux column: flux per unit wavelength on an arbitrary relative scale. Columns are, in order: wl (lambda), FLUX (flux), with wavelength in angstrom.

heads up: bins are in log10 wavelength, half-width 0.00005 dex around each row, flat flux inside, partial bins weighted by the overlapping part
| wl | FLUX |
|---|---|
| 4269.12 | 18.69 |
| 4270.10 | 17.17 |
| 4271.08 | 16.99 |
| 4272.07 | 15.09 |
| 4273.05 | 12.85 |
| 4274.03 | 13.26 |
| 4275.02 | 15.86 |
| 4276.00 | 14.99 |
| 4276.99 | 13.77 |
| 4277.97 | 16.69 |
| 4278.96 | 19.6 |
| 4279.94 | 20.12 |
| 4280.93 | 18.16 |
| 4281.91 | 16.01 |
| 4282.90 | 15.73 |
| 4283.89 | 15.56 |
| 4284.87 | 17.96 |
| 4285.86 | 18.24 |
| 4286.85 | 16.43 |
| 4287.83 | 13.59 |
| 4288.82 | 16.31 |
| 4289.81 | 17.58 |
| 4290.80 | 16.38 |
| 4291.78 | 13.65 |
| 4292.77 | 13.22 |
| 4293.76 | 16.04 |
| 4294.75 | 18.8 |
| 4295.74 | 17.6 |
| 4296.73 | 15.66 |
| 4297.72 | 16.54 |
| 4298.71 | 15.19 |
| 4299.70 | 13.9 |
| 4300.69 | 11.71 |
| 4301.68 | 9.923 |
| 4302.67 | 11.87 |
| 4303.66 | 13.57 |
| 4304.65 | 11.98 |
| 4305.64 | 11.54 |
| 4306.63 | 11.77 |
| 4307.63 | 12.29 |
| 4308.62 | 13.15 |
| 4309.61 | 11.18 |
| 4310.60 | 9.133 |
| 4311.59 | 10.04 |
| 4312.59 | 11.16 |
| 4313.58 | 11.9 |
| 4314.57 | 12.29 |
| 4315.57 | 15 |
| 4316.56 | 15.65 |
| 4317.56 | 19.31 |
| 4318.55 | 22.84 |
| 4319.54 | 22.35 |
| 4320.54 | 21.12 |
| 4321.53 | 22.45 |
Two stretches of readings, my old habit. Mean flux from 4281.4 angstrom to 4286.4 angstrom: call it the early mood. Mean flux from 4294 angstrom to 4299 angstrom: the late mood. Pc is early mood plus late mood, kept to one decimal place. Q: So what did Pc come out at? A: 33.5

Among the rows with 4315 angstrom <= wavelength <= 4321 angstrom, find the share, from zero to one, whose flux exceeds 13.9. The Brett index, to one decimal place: 1.0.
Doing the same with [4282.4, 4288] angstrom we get 0.8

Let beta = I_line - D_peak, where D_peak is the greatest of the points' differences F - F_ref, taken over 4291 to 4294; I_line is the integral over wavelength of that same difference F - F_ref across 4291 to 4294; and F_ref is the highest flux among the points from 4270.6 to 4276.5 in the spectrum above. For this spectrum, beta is -7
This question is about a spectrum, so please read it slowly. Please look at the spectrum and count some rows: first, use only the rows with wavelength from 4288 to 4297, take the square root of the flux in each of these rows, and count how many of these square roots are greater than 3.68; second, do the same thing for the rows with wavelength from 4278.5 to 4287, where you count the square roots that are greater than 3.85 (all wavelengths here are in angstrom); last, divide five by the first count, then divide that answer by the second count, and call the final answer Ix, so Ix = 0.07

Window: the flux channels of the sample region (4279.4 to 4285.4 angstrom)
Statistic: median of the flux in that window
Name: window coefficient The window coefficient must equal 17.0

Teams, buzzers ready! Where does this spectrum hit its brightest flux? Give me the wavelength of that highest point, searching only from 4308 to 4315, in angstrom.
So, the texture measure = 4308.62 angstrom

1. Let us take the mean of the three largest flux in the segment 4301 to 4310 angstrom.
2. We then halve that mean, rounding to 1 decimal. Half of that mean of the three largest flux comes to 6.5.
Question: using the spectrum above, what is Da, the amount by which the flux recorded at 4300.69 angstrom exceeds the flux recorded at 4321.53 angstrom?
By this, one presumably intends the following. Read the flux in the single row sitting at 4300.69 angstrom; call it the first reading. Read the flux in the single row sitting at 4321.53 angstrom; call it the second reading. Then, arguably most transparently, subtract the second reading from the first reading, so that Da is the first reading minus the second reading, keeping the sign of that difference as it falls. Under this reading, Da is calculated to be -11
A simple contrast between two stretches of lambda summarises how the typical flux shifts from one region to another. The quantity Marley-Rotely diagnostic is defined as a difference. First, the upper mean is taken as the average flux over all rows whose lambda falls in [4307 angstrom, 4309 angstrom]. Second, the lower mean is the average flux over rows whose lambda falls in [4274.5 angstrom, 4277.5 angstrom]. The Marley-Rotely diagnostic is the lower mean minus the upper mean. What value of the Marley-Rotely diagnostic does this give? 2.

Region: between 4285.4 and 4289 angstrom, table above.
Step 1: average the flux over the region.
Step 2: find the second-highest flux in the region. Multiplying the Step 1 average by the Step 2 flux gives 265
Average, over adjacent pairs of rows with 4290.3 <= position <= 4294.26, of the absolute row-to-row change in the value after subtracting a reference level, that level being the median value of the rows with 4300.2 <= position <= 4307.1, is 1.99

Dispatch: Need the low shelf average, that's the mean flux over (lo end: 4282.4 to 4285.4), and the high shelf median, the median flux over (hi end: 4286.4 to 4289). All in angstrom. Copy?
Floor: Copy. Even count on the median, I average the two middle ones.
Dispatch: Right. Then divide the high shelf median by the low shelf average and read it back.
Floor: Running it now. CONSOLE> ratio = 0.99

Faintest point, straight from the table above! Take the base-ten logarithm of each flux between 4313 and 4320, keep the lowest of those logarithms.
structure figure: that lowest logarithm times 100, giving 108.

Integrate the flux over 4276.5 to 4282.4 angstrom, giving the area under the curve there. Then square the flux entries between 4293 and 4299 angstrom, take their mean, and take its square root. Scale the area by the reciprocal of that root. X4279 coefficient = 6.2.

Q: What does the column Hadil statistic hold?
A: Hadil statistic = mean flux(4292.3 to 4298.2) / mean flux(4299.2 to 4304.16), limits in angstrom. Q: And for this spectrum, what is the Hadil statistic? 1.3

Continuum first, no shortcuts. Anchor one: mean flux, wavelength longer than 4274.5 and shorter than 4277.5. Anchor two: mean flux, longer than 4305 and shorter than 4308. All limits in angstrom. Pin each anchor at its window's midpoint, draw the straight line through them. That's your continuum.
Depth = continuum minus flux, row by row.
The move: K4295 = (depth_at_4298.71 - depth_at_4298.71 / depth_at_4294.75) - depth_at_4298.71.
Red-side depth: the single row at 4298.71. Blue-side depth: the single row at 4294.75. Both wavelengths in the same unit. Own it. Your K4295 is -0.4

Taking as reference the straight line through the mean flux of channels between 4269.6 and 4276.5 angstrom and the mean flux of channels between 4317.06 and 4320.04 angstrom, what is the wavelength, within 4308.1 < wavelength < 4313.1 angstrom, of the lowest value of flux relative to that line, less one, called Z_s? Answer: 4310.60 angstrom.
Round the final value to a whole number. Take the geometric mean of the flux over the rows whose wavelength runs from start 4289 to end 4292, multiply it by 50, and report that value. 789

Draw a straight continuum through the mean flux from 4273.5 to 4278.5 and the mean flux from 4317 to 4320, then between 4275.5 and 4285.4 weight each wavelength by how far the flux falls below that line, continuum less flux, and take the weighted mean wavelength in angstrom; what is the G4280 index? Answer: 4280.3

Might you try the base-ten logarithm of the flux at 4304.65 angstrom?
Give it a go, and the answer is 1.08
